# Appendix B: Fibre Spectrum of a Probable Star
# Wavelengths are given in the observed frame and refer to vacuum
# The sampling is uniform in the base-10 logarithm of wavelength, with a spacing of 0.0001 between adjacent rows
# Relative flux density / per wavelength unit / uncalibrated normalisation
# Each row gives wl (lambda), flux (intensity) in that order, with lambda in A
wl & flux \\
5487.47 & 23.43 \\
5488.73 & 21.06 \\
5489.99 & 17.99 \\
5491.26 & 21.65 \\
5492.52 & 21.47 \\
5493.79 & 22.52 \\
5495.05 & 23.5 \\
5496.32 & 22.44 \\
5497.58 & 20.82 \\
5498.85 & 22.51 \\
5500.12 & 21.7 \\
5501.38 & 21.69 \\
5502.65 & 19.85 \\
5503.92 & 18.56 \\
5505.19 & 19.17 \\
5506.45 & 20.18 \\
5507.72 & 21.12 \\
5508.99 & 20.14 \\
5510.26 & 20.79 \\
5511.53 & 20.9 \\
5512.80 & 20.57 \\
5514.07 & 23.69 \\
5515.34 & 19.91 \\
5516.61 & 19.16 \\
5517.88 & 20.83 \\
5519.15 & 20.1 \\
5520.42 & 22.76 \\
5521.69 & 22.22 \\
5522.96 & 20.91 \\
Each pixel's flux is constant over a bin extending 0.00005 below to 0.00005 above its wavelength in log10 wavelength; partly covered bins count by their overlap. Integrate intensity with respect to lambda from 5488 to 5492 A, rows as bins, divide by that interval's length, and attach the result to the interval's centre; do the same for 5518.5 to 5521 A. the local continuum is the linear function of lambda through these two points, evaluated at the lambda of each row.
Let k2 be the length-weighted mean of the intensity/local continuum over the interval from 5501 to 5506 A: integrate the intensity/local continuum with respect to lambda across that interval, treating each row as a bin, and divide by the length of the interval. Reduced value 0.95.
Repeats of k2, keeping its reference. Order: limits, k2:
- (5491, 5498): 1.08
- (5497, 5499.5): 1.05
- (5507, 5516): 0.99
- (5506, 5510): 0.98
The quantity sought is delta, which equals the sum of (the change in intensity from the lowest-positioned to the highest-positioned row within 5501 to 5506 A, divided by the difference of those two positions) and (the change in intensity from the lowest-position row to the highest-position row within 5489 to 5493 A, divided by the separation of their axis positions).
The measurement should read 0.7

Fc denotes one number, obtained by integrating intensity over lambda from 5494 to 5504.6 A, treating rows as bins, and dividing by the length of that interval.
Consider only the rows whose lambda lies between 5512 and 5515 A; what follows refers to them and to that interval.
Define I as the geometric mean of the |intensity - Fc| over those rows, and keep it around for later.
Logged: 1.4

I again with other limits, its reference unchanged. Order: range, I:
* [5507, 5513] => 0.6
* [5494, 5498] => 1.1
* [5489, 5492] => 0.9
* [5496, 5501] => 0.7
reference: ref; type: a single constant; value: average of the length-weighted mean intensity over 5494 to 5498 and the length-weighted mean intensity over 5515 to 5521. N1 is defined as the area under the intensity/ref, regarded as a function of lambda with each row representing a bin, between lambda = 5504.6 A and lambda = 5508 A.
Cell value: 3.2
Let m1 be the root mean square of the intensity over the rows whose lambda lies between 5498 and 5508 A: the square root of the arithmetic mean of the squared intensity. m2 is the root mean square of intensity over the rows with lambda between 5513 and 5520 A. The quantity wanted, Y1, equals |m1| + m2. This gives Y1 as 41.4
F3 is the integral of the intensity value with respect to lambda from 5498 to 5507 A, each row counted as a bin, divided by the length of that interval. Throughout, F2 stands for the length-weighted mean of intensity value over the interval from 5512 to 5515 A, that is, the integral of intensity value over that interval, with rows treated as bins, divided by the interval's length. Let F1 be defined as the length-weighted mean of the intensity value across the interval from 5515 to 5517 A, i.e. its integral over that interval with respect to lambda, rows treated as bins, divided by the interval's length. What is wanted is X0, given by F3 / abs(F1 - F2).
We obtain 9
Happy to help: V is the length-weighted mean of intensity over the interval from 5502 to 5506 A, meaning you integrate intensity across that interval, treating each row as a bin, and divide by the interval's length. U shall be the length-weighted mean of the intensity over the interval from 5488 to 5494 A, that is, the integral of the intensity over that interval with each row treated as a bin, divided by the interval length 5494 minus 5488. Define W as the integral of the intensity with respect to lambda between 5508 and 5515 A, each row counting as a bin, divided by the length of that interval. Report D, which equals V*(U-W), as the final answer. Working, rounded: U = 20.9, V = 19.2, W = 21.1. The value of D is -5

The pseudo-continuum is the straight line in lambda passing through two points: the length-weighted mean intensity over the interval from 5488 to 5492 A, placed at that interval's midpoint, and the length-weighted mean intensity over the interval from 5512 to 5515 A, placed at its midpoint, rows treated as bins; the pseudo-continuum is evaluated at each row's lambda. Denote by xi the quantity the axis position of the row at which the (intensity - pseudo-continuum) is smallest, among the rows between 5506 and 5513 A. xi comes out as 5508.99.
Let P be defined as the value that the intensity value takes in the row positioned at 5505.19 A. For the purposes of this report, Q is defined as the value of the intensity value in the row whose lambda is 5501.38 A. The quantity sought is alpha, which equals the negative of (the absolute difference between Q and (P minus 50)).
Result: -53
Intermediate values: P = 19.17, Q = 21.69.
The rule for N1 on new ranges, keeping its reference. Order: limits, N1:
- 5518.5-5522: 3.5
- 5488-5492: 3.8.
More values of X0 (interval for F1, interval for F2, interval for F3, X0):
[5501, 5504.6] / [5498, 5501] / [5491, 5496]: 11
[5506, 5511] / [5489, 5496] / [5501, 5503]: 23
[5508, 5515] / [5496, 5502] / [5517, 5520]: 30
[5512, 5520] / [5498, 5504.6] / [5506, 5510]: 427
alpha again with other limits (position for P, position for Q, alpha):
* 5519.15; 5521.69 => -52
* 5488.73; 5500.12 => -51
